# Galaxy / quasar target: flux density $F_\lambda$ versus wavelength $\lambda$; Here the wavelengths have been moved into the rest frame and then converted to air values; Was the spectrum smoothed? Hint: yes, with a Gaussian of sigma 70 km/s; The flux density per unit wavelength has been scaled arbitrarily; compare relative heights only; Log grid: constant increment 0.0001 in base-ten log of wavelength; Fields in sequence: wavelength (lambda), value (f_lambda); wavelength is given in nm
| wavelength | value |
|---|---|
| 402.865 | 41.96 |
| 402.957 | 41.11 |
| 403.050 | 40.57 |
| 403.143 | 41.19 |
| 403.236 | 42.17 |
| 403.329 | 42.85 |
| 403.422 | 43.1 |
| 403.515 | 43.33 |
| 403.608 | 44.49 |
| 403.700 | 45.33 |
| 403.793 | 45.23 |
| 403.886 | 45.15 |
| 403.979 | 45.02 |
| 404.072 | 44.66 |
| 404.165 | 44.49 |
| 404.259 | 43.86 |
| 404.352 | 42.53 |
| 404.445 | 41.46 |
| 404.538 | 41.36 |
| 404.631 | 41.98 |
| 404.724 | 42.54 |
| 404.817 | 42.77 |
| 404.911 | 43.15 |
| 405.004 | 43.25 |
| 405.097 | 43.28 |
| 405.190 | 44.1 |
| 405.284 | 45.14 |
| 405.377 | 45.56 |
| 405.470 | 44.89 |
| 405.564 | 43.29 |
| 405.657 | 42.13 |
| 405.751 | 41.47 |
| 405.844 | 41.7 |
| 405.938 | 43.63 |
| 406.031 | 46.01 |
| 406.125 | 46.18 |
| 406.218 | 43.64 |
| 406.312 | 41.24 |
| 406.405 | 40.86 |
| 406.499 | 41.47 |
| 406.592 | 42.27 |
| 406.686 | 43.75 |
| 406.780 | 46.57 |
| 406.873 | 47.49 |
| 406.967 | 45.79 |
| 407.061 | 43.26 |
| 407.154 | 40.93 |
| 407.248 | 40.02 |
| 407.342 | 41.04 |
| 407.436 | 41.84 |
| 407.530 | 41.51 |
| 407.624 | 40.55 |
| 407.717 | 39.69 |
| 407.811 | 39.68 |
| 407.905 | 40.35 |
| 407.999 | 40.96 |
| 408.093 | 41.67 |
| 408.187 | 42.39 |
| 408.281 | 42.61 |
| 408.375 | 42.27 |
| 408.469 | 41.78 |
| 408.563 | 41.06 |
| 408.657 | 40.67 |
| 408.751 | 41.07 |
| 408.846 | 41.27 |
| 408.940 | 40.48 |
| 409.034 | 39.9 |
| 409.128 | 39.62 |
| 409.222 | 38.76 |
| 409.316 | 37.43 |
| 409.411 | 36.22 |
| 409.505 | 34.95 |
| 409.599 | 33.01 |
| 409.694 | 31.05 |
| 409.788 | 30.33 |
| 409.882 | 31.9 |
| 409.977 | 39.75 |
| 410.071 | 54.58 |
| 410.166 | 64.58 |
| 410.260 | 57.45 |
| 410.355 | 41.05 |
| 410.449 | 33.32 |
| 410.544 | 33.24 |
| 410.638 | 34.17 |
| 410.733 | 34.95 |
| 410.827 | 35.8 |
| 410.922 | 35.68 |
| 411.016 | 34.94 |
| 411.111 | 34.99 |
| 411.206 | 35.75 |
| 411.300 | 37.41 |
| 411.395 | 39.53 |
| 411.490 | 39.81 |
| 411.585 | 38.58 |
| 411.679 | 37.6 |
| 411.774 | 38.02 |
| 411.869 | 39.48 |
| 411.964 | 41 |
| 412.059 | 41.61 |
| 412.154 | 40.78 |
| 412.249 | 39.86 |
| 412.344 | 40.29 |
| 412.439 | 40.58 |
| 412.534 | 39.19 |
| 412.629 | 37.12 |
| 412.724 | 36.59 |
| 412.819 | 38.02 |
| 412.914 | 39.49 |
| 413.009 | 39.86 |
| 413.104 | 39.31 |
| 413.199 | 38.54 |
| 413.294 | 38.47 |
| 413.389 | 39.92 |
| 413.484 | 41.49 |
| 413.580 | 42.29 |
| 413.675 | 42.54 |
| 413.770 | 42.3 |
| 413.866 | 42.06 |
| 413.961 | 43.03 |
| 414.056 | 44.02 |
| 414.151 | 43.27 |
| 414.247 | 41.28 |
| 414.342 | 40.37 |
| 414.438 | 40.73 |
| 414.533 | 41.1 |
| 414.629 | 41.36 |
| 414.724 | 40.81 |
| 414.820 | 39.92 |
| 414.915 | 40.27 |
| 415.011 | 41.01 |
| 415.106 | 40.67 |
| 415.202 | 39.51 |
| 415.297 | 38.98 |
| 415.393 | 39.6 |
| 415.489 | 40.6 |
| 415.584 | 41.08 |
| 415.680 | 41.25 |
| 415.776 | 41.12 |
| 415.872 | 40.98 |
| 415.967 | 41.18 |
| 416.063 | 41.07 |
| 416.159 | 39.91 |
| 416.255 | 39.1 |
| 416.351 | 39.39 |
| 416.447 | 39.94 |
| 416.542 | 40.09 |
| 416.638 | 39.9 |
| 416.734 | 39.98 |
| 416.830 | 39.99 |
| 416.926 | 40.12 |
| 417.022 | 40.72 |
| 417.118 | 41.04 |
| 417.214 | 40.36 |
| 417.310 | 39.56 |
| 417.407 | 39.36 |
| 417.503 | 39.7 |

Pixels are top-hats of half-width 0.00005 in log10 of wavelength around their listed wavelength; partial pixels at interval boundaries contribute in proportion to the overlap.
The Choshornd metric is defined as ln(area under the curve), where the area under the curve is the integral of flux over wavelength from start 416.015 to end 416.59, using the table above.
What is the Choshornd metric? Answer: 3.13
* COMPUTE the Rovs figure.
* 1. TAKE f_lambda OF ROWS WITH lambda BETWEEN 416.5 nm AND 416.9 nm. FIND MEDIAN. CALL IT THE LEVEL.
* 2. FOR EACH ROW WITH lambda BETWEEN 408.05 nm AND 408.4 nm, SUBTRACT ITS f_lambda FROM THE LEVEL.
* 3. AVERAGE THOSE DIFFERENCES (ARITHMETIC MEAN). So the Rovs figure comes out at -2.3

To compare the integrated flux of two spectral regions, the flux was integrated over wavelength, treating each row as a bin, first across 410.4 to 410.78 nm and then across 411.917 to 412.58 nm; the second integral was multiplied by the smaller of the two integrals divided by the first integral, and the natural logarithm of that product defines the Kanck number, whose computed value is 3.3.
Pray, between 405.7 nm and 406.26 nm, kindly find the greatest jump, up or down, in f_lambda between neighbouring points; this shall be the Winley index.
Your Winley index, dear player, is 2.5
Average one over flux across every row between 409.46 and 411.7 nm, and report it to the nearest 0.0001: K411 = 0.0269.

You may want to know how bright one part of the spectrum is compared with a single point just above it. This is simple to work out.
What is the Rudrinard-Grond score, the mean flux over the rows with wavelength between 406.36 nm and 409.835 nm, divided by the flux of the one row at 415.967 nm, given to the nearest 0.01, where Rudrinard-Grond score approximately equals 0.98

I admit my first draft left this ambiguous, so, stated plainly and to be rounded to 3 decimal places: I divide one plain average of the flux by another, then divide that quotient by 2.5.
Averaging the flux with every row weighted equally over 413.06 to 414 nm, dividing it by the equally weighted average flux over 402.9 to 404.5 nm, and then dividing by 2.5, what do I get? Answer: 0.378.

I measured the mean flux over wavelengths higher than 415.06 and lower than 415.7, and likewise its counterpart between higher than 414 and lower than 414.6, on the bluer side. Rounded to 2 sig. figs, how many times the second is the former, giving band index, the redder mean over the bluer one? 0.96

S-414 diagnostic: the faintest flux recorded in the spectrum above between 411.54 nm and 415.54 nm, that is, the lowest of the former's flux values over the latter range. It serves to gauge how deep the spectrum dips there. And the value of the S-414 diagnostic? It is 36.59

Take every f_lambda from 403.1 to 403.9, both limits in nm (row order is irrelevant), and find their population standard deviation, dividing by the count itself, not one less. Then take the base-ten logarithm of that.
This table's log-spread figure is 0.15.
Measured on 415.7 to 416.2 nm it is -0.32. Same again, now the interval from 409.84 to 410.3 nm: 1.08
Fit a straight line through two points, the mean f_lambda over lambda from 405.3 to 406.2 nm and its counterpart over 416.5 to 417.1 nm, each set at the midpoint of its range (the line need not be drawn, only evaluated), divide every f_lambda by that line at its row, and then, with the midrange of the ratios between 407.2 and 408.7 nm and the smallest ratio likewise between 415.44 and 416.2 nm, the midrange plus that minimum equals 1.94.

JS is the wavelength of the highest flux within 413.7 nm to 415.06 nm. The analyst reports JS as 414.056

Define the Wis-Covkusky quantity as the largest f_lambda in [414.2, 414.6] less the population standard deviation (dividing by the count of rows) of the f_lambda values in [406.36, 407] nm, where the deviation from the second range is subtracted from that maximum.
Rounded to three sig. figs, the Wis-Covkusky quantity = 38.9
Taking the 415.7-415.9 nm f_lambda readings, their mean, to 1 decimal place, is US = 41.0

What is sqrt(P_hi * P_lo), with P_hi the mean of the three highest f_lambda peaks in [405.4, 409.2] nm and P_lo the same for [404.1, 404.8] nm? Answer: 45.2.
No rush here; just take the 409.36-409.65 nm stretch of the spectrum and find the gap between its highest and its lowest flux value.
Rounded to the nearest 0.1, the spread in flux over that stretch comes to 3.2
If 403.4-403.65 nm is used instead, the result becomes 1.4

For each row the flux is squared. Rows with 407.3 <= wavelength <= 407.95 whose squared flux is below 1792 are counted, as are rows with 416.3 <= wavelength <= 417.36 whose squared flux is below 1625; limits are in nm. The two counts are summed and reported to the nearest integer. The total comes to 15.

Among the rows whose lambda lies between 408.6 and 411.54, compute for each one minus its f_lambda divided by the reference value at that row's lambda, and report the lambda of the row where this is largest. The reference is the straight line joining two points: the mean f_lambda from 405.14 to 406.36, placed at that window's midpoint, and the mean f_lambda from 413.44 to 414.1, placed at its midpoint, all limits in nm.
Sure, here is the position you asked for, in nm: 409.788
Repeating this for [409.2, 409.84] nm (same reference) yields 409.788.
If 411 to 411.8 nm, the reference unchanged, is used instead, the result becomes 411.016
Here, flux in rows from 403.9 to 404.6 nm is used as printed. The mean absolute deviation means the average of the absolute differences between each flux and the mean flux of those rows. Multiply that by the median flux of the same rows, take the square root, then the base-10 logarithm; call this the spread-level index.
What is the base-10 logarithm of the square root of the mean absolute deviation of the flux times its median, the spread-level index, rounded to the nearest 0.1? 0.9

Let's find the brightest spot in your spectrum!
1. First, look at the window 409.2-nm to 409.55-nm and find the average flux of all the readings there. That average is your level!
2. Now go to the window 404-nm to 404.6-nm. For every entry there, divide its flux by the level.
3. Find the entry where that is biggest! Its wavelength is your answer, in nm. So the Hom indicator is 404.072 nm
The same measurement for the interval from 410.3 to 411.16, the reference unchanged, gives 410.355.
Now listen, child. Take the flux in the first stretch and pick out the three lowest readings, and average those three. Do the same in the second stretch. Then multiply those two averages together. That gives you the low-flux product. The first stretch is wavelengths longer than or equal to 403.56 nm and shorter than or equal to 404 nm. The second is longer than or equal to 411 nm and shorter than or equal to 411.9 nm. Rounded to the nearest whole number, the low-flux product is 1581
